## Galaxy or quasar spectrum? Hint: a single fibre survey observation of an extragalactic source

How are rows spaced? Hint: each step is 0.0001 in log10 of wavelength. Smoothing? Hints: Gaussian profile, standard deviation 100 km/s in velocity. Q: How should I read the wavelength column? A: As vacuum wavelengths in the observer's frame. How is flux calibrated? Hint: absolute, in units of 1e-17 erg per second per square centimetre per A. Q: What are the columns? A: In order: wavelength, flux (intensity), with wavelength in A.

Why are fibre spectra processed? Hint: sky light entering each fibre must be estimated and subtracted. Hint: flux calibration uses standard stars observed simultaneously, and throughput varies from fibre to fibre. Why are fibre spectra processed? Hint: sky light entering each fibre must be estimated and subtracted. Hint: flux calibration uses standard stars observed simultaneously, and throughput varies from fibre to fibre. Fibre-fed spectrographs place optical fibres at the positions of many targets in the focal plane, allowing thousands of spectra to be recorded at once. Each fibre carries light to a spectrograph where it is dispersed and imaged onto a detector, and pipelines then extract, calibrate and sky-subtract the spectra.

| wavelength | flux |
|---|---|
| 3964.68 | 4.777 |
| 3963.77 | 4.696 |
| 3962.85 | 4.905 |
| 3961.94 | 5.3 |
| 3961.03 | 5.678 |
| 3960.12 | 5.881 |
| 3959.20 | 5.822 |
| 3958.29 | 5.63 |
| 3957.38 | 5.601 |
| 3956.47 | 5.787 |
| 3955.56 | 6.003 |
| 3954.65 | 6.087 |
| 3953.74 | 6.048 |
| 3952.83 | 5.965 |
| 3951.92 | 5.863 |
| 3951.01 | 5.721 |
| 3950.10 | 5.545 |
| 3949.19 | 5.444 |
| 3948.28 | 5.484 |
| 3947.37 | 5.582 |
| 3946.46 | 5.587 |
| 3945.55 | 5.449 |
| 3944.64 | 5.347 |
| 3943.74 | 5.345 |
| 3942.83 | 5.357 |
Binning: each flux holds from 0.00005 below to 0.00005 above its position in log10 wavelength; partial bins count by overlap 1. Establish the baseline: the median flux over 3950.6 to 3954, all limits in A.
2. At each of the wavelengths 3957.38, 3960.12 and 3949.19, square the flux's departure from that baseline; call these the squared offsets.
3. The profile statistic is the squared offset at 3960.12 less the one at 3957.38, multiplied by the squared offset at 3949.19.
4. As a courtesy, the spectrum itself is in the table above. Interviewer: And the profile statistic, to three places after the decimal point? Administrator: -0.021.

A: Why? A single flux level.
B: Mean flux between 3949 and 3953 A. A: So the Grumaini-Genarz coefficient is 5.71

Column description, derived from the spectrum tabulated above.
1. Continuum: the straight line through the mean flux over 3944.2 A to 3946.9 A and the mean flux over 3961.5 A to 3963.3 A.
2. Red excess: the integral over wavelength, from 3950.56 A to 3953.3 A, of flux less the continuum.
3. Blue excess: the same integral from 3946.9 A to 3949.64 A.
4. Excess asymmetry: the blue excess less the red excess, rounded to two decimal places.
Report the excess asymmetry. -1.16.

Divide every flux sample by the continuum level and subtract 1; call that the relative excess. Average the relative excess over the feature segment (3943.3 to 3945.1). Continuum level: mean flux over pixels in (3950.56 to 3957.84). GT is -0.09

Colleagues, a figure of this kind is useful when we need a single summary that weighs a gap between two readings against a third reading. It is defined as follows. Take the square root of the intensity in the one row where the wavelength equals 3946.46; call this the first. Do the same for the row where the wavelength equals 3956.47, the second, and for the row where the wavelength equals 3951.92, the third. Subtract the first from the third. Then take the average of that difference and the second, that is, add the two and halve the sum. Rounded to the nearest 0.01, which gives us 1.23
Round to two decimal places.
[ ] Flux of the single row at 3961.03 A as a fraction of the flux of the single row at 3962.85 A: 1.16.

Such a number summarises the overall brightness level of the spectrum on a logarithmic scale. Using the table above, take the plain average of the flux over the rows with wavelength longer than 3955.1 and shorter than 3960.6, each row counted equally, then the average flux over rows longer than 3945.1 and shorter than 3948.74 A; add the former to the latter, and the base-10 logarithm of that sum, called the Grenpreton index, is 1.05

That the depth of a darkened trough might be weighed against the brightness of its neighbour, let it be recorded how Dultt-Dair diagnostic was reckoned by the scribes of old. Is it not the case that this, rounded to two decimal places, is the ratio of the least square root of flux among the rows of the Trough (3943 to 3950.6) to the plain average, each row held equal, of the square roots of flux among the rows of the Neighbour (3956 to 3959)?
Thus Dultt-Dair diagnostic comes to 0.97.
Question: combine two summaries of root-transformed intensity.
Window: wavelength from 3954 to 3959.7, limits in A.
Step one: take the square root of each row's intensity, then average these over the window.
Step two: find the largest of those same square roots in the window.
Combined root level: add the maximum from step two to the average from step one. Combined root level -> 4.88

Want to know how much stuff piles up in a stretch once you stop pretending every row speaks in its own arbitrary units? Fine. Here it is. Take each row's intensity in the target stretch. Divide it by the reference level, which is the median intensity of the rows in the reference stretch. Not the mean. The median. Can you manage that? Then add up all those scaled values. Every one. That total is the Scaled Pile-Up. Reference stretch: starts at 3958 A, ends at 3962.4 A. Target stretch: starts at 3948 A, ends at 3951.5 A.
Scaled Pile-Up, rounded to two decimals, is 3.91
